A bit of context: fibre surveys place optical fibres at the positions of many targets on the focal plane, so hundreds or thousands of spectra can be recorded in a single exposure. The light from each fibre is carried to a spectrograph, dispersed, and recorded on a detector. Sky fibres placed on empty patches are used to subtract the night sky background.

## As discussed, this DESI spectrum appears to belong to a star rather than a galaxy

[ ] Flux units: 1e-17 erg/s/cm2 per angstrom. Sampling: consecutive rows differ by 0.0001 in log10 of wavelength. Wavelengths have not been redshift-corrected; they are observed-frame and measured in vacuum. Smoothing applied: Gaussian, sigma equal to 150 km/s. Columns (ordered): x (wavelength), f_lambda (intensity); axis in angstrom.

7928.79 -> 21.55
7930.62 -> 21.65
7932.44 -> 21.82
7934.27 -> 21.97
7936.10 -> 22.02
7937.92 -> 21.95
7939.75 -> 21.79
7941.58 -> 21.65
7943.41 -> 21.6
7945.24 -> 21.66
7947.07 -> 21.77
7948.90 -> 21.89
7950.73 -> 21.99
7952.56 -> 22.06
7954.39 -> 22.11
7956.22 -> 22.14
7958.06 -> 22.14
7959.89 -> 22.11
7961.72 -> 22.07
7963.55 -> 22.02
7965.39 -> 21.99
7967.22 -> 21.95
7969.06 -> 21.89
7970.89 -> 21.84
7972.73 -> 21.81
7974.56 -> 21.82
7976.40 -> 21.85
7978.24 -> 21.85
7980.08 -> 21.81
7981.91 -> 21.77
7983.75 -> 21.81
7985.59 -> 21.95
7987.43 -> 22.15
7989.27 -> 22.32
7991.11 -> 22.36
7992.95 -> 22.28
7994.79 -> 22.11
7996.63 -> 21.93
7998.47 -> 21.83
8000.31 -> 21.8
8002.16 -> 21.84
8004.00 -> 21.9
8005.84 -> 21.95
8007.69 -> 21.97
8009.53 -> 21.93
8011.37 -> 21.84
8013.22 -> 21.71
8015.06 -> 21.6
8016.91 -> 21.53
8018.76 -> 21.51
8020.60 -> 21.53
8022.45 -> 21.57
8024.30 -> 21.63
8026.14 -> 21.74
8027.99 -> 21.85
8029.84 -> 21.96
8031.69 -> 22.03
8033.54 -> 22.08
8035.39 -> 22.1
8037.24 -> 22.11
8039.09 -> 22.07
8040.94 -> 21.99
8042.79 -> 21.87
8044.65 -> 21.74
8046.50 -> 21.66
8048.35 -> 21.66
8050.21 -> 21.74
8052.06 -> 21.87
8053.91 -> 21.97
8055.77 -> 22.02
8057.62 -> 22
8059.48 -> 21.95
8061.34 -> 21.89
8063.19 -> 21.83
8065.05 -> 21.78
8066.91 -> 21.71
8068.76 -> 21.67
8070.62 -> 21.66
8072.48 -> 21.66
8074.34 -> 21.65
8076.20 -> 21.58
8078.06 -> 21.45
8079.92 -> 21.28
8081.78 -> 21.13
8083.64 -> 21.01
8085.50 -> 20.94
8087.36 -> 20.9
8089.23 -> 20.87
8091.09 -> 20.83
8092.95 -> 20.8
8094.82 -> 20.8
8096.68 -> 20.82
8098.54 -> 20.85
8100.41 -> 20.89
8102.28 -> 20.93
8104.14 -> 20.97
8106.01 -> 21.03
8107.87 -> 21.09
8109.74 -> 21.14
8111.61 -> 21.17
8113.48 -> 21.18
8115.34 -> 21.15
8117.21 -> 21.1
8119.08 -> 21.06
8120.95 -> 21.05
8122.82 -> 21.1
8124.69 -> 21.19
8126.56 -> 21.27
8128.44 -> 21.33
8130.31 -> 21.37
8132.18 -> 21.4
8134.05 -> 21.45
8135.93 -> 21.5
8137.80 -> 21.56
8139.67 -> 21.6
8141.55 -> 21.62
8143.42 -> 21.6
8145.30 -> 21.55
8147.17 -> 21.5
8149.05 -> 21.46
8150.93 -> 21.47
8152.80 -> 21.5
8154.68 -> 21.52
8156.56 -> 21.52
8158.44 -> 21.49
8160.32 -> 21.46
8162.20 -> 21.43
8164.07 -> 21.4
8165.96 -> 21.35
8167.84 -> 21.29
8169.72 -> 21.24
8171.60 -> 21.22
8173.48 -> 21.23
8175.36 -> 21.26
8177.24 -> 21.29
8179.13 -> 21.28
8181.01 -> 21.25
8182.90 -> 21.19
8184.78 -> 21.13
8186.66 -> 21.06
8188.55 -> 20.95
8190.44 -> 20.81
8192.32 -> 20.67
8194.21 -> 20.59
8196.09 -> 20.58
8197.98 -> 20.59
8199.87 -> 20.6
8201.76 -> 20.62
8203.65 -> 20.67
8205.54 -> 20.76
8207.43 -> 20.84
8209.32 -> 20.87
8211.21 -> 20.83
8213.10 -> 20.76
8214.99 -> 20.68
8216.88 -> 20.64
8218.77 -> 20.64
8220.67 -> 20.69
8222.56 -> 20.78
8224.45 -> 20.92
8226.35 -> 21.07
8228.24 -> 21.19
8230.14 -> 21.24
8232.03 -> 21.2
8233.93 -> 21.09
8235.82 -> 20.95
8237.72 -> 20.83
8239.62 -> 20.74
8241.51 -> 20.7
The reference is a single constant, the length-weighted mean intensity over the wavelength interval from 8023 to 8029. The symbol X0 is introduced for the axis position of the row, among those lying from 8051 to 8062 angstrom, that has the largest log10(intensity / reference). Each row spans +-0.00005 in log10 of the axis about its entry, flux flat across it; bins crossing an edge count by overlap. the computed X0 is 8055.77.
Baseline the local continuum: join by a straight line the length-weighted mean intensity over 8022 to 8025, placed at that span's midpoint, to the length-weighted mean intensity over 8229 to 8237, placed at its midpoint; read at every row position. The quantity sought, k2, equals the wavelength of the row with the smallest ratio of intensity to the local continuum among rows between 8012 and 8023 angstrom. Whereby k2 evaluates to 8018.76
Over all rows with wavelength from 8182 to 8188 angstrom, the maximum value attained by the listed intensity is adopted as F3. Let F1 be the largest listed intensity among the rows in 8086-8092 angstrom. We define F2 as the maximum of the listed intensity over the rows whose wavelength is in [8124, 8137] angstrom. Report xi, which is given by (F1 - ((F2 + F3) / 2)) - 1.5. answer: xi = -1.9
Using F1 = 20.9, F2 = 21.5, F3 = 21.19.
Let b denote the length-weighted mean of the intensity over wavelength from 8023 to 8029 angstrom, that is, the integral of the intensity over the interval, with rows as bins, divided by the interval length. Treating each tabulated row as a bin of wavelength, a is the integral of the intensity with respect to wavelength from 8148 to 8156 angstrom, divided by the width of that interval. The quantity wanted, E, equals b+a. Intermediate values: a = 21.5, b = 21.7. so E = 43.2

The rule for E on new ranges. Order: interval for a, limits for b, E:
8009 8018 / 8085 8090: 42.6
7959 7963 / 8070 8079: 43.7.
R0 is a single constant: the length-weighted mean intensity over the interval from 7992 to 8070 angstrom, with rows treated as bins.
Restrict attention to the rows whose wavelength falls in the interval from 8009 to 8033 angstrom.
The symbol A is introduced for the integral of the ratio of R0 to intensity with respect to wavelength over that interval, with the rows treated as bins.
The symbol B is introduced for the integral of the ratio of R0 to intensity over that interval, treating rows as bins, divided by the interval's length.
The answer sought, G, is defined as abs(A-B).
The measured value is 23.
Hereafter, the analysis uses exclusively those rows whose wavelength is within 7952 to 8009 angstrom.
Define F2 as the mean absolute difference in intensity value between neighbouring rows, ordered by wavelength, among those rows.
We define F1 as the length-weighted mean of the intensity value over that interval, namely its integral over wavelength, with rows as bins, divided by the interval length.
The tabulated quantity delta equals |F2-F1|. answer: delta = 21.92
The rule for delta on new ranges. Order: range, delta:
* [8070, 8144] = 21.15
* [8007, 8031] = 21.65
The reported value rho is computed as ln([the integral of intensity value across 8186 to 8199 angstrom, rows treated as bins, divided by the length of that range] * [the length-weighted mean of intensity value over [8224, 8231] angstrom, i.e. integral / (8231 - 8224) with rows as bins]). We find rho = 6.08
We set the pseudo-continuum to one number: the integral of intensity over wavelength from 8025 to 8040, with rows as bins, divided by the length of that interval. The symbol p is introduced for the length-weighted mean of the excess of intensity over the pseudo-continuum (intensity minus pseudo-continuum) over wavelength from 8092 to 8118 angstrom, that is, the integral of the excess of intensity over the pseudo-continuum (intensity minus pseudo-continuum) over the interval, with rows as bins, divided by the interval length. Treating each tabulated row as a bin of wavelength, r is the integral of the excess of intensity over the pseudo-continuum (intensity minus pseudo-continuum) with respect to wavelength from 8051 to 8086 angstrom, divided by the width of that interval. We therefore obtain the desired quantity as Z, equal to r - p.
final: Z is 0.6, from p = -1.00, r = -0.35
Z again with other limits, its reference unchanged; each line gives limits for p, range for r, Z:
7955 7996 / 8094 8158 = -0.7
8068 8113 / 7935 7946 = 0.7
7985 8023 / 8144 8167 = -0.4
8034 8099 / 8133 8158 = 0.0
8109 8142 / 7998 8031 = 0.5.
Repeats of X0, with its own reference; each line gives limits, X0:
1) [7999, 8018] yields 8007.69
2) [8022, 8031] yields 8029.84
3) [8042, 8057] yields 8055.77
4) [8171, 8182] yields 8177.24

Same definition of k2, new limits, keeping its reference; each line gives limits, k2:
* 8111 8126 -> 8120.95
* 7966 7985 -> 7981.91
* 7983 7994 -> 7983.75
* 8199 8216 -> 8199.87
